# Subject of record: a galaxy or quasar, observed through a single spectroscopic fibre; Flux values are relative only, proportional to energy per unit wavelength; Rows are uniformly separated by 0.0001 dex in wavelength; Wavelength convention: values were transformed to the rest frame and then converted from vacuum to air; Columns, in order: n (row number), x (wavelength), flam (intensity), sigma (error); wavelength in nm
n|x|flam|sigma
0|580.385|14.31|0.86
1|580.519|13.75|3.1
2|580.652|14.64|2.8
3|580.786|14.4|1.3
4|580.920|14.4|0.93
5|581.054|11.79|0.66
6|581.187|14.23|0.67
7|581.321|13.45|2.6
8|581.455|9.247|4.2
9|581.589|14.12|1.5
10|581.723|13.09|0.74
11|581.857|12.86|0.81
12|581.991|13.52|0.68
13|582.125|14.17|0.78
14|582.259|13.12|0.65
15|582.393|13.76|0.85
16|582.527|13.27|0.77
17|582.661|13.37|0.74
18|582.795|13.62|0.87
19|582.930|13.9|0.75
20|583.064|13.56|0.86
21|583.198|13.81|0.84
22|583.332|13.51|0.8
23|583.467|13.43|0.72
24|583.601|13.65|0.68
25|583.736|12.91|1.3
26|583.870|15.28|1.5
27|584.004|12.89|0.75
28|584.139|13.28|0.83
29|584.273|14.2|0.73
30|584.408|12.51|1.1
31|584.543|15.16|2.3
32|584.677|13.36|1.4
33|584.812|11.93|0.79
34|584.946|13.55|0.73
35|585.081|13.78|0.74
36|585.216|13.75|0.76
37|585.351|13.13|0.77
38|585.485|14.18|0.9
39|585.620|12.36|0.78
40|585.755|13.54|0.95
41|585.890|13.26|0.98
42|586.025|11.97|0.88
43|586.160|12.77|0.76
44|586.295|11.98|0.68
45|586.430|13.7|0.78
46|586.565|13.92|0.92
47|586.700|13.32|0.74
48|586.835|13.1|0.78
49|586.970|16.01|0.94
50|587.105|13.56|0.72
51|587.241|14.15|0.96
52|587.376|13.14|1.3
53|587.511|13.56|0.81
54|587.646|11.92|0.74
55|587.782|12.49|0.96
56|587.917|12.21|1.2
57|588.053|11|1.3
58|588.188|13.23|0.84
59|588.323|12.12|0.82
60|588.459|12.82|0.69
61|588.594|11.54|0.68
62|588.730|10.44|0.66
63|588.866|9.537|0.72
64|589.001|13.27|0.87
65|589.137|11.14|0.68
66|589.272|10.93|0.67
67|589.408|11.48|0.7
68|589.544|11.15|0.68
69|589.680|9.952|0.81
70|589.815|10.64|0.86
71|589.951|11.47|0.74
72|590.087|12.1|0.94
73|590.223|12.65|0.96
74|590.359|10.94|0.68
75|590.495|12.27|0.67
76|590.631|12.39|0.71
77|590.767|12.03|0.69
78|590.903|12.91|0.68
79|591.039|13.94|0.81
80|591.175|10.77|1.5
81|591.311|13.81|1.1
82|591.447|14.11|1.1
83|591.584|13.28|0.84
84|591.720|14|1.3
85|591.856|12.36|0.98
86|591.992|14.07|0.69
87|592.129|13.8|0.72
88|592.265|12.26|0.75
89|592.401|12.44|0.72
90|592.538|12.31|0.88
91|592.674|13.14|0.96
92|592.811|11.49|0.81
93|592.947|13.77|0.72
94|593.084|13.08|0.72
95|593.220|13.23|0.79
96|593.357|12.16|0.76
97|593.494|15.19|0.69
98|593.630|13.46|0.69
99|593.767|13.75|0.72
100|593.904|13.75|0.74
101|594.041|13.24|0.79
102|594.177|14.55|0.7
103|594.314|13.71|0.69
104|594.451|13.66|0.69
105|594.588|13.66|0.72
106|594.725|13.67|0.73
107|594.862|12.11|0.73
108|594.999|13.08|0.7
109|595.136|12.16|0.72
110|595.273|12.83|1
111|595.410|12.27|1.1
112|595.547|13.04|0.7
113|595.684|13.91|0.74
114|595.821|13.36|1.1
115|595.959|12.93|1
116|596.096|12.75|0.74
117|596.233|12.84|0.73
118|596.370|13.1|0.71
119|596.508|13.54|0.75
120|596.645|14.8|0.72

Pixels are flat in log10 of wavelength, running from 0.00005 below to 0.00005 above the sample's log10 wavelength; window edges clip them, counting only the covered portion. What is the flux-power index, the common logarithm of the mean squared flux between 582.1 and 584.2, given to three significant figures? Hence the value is 2.27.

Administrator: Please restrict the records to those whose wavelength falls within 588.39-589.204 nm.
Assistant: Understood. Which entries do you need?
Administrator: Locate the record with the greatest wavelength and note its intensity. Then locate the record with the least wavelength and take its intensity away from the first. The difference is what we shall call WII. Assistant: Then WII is -1.7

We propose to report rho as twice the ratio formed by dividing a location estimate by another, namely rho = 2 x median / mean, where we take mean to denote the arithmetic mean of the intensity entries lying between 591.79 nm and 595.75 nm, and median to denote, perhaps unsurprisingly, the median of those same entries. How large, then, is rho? 2.01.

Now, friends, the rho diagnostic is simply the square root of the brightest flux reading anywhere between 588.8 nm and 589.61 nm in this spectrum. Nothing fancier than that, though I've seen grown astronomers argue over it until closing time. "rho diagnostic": 3.64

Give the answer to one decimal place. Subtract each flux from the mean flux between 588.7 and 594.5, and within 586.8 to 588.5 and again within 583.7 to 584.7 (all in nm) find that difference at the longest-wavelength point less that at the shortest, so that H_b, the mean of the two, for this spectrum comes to -0.1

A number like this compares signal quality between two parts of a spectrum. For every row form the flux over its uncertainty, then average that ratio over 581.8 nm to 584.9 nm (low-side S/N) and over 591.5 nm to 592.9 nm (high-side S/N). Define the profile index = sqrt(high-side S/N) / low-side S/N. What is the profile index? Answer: 0.249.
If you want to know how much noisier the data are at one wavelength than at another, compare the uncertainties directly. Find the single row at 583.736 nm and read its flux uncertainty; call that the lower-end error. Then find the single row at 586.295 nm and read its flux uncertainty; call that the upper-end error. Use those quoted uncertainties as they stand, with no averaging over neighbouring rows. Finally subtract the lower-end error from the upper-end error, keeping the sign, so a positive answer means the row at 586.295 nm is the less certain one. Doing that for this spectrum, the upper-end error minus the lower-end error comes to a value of -0.62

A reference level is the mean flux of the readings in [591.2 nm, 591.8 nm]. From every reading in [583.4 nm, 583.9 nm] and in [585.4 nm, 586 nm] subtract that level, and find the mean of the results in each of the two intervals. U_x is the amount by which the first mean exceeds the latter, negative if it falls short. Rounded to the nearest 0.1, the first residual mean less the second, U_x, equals 0.5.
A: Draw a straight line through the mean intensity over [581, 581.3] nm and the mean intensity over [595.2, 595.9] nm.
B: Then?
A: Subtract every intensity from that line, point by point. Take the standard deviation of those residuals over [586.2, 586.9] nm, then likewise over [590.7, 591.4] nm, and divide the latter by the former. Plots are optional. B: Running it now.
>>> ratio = 1.75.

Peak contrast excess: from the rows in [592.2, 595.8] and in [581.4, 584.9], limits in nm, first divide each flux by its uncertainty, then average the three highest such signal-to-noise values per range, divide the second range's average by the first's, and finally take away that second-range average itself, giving -19.1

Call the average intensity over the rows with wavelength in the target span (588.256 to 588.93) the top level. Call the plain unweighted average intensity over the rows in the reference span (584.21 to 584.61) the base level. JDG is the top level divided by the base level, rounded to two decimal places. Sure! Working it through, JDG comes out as 0.81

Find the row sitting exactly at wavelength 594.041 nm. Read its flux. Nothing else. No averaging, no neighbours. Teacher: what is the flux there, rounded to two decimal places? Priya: 13.24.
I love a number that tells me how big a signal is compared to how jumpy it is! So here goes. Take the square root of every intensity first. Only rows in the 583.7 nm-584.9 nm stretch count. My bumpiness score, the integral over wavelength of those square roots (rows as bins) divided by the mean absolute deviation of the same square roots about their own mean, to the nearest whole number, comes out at 36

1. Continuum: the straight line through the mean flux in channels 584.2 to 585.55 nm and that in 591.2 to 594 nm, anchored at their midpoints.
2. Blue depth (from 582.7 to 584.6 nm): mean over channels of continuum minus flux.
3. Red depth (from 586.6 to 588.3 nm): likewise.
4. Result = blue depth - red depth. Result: -0.4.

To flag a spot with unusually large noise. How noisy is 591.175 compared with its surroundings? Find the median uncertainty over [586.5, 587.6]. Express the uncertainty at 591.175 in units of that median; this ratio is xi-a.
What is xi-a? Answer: 1.7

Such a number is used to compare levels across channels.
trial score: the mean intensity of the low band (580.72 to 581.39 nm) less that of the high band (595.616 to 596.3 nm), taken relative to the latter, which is 0.04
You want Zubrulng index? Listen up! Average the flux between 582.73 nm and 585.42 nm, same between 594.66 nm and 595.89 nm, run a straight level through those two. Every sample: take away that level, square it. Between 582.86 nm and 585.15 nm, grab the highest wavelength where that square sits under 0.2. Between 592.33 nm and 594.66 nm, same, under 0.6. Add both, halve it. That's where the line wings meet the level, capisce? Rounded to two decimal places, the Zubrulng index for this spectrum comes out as 589.83 nm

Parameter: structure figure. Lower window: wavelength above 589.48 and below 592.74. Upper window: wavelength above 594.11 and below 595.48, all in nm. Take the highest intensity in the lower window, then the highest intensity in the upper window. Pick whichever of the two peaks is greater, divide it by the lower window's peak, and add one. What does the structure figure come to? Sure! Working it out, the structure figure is 2.03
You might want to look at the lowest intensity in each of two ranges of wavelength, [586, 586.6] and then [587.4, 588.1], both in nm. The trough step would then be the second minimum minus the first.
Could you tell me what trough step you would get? -1.0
